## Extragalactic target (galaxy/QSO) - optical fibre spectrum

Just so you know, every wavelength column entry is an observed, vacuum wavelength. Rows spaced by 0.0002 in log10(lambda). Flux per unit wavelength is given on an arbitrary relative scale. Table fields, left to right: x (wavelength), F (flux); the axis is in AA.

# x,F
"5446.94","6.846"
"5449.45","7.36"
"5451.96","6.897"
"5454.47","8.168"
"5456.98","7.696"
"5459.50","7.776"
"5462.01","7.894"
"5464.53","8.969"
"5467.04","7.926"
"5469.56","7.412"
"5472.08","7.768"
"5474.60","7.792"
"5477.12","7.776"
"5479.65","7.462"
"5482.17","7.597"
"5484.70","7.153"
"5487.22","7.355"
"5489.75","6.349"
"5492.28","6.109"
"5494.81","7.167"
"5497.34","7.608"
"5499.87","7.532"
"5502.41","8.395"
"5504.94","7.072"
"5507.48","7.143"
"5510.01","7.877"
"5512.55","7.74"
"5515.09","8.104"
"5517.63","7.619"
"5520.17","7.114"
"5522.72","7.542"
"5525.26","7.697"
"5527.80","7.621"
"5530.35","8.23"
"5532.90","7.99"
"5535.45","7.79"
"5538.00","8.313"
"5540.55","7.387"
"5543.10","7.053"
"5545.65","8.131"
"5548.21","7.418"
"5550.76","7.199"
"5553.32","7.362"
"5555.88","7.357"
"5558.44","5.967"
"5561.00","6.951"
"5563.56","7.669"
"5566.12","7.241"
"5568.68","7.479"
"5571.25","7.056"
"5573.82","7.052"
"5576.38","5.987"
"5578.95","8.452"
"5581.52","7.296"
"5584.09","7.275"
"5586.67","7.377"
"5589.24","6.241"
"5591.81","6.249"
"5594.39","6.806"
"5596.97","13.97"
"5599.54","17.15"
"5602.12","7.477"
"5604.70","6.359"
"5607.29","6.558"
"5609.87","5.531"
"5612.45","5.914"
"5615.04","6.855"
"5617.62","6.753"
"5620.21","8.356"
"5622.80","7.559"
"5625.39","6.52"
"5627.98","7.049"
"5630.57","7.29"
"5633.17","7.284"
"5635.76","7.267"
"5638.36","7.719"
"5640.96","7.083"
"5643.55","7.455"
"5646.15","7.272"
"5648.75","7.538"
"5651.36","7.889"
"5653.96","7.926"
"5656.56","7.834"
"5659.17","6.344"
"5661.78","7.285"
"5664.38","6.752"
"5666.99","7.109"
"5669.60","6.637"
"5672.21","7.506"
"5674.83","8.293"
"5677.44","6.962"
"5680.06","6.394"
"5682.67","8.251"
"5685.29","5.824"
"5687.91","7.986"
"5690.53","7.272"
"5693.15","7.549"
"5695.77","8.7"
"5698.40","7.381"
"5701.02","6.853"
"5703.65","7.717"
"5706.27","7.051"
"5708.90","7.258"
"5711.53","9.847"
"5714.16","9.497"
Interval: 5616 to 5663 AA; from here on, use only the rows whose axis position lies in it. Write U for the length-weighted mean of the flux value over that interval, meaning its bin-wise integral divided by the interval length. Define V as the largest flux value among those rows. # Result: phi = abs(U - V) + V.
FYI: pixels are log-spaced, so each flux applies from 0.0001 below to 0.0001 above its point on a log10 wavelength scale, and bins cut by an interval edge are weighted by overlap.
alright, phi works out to 9.4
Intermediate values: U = 7.35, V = 8.356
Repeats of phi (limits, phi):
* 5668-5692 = 9.4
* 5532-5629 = 26.7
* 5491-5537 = 9.2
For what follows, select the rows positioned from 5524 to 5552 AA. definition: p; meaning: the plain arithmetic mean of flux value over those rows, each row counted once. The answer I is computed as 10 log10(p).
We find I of 8.87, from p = 7.71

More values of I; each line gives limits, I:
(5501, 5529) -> 8.82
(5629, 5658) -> 8.75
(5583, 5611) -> 9.18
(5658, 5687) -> 8.47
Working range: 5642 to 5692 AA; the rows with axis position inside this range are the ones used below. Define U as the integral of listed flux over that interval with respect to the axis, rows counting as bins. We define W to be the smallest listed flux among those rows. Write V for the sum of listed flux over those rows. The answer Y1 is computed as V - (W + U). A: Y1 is -232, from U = 365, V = 139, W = 5.824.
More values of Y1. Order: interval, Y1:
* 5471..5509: -175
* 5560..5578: -84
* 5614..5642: -130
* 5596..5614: -102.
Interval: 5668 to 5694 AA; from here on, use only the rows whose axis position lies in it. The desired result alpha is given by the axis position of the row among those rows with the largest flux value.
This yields 5674.83 AA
